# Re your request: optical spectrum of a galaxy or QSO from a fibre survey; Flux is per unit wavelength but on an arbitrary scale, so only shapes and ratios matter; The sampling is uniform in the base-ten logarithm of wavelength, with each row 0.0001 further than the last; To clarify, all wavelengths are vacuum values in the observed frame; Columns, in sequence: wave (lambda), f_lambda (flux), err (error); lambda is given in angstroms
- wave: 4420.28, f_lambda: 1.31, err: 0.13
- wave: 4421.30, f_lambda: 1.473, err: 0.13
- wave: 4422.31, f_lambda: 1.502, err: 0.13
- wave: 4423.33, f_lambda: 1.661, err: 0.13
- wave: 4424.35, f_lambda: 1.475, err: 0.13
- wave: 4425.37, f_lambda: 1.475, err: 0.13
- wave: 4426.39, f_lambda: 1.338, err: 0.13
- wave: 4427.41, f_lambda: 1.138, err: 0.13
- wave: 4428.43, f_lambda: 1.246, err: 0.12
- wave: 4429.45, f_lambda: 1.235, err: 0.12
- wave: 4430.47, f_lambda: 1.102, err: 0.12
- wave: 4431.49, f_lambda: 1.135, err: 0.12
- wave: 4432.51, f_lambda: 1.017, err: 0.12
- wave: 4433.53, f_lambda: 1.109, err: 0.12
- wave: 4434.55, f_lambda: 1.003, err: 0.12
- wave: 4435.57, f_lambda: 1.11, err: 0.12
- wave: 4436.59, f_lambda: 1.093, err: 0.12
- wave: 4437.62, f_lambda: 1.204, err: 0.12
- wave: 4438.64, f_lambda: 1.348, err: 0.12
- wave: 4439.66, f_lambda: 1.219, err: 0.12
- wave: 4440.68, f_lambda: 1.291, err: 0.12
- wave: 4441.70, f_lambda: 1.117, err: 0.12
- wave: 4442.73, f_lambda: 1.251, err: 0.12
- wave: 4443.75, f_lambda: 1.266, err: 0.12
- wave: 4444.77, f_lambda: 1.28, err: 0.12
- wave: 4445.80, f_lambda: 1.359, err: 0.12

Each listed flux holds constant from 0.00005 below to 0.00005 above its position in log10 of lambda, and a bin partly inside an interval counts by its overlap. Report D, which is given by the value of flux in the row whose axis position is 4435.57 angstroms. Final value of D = 1.11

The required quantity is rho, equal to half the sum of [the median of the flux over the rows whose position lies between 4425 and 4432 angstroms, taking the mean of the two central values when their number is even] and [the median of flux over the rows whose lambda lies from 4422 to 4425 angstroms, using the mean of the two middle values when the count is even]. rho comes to 1.37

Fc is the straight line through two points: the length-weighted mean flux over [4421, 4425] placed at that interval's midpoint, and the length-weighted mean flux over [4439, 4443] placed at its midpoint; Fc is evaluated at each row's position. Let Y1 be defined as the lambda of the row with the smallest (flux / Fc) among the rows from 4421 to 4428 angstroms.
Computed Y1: 4427.41 angstroms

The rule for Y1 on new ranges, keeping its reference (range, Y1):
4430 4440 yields 4432.51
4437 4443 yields 4441.70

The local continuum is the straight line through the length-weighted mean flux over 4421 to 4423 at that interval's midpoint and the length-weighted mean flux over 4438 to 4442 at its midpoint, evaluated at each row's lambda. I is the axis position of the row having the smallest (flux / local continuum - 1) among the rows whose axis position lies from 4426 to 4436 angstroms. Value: 4432.51 angstroms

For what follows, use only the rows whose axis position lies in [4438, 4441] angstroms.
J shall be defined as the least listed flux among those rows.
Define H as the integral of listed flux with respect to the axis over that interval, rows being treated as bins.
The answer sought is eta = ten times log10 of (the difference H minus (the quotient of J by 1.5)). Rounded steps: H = 3.9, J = 1.219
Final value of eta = 4.8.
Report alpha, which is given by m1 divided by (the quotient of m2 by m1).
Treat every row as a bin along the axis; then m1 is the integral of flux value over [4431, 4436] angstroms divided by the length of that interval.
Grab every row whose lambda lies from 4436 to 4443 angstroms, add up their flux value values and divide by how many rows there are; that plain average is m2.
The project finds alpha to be 0.95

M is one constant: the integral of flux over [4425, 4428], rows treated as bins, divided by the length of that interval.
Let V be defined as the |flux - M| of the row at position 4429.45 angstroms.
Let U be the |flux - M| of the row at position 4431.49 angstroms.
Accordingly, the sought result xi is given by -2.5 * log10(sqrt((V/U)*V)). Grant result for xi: 1.9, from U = 0.172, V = 0.07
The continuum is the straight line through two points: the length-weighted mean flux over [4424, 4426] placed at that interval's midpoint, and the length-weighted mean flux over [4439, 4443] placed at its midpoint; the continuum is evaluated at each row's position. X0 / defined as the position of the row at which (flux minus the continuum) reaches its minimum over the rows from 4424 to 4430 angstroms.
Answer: 4427.41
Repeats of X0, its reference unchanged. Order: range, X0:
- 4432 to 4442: 4432.51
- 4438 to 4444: 4441.70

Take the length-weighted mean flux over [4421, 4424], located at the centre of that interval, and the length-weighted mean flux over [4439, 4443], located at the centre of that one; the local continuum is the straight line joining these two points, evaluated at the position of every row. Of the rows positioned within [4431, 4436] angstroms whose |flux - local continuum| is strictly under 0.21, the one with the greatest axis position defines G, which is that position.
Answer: 4435.57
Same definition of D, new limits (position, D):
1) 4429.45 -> 1.235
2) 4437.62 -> 1.204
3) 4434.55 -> 1.003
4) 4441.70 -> 1.117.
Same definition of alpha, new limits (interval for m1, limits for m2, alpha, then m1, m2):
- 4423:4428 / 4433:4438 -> 1.79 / 1.40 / 1.10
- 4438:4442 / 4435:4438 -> 1.38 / 1.25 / 1.14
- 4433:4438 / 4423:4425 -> 0.77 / 1.10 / 1.57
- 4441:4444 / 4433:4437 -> 1.36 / 1.21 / 1.08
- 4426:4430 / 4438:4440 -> 1.19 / 1.23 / 1.28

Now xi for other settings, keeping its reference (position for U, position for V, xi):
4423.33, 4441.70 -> 1.2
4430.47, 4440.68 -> 3.6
